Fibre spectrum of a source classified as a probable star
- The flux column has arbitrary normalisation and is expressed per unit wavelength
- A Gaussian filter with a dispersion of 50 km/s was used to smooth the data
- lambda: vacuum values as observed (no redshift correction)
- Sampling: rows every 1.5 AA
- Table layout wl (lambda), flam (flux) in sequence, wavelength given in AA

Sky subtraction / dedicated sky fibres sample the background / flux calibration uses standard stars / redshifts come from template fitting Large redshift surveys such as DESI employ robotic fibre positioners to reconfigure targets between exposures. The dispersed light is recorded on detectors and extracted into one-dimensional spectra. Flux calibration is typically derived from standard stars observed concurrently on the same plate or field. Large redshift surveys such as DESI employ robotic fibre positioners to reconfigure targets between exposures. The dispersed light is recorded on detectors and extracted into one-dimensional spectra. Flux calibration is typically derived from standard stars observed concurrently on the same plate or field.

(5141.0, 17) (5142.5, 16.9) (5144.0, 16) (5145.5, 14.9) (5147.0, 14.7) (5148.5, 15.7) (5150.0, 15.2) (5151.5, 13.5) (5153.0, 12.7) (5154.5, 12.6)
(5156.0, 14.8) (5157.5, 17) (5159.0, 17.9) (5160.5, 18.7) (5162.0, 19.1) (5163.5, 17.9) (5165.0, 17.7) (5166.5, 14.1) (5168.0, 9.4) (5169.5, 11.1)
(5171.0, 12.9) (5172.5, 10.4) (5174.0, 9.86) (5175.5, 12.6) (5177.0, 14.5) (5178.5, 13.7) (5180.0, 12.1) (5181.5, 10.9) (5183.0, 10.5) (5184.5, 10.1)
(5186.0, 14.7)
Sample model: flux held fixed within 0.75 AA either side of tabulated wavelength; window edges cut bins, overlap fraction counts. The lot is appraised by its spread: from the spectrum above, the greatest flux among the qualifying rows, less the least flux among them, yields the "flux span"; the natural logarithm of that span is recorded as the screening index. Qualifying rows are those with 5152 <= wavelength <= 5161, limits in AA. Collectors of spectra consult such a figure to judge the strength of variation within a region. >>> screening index 1.8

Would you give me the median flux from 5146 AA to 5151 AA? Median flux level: 15.2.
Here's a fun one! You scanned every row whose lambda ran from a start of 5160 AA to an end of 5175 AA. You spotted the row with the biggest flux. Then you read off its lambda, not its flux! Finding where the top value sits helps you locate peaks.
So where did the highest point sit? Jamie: 5162.0 AA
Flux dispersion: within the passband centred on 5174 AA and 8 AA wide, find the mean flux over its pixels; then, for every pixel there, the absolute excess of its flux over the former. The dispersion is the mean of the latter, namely 1.5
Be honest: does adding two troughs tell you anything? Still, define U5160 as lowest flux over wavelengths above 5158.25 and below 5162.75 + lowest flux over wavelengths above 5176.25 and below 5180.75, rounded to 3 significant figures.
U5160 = 30.0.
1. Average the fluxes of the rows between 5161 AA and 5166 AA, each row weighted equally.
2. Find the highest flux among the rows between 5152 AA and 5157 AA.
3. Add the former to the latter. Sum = 33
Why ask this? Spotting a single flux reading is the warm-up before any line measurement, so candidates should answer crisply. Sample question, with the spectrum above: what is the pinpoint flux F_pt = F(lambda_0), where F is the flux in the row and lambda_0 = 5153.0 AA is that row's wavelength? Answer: 12.7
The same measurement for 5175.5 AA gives 12.6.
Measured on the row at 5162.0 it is 19.1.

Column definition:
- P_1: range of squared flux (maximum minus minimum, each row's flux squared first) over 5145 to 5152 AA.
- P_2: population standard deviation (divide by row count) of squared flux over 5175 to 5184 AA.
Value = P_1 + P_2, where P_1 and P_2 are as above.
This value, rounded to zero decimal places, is 100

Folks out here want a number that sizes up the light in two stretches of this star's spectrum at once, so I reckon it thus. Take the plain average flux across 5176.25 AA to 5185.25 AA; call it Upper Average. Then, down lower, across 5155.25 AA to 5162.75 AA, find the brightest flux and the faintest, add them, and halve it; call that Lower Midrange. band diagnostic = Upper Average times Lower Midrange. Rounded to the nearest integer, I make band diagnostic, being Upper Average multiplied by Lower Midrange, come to 203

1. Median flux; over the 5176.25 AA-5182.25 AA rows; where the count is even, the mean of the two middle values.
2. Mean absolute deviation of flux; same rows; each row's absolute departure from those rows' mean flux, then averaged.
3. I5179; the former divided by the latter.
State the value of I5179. 10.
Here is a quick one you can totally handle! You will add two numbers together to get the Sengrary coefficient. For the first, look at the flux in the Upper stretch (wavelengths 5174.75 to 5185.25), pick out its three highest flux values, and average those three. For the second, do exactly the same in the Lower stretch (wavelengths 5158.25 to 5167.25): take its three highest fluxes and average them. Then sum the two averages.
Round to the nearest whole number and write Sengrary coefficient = 32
